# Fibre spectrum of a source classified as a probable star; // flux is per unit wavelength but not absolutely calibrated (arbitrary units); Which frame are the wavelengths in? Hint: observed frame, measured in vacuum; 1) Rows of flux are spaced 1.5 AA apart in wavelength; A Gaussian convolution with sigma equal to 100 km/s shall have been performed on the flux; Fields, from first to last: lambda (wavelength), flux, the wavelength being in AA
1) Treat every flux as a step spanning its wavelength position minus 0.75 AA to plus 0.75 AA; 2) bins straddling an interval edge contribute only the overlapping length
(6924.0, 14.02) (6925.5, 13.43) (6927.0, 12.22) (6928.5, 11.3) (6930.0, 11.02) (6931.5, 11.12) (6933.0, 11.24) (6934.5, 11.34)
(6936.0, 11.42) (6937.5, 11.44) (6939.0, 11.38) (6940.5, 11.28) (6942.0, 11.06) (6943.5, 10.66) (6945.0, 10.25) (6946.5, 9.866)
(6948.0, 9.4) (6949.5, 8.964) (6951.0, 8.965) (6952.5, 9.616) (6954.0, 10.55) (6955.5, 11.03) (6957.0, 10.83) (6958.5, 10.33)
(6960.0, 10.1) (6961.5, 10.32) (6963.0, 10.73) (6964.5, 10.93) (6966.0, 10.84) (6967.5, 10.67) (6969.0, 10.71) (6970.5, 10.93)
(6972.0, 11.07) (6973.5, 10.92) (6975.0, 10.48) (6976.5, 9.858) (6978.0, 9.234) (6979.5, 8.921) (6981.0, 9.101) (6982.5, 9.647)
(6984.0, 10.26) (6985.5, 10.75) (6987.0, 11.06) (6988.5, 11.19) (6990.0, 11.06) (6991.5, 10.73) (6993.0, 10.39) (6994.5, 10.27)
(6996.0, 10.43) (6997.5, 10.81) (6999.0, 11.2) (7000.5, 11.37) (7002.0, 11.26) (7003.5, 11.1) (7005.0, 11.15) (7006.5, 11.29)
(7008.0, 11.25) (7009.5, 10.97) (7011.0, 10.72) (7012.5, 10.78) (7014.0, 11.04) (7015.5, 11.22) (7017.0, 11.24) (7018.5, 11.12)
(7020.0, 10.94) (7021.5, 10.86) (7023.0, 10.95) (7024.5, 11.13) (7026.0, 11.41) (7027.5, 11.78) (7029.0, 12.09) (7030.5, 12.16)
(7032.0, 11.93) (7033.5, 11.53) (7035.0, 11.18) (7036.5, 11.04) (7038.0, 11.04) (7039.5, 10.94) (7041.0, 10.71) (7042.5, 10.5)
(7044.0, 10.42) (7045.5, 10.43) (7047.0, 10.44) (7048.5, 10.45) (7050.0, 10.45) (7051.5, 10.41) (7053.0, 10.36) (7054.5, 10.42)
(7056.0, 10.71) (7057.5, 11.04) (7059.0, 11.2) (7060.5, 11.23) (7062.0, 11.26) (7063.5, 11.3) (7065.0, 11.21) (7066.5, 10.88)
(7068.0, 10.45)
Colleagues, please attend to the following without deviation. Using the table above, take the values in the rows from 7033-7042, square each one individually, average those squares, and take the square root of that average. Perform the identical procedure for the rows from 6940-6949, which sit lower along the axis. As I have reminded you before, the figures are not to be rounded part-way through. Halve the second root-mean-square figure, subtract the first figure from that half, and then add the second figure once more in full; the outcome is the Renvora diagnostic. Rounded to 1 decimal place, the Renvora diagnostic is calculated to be 4.6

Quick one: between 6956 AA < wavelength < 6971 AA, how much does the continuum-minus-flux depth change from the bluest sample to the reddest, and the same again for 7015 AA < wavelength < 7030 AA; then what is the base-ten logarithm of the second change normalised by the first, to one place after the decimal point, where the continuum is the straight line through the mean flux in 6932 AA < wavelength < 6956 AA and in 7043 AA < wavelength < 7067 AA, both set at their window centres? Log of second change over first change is 1.1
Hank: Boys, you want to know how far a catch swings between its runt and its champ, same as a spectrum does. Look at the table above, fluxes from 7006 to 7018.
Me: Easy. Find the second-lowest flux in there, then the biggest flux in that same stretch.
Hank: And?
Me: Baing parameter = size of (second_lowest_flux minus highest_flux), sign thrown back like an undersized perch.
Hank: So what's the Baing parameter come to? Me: 0.51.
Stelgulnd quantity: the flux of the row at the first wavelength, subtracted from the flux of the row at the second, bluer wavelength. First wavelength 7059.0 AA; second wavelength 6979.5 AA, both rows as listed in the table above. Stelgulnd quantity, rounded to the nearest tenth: -2.3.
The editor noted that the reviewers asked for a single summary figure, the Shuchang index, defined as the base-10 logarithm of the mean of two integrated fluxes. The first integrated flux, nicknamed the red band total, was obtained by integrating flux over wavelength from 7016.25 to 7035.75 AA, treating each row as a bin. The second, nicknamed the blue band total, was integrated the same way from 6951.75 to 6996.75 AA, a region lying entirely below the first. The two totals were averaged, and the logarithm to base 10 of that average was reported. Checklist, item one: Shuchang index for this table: 2.54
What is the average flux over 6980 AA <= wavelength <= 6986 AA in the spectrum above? 9.9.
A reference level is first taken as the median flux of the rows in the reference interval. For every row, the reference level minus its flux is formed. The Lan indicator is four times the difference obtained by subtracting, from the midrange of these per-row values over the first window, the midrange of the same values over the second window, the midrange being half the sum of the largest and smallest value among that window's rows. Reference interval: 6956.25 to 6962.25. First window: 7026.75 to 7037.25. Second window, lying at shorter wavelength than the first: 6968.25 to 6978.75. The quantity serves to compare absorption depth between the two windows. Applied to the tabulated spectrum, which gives -6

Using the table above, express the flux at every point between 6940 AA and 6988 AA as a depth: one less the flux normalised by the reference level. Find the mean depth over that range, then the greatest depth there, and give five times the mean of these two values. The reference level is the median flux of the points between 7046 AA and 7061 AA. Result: 0.40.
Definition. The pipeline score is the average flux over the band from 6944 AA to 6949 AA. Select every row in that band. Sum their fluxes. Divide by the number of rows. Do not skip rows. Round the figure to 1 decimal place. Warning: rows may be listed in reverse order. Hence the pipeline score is 9.8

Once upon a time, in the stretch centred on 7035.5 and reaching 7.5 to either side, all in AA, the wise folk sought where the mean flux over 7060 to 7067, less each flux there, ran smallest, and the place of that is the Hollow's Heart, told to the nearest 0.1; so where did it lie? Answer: 7030.5 AA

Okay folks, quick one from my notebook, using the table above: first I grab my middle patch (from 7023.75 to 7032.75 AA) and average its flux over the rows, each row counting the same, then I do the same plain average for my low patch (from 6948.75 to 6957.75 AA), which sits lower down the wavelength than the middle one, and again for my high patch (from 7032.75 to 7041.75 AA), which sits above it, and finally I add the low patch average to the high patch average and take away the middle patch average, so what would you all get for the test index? 9.3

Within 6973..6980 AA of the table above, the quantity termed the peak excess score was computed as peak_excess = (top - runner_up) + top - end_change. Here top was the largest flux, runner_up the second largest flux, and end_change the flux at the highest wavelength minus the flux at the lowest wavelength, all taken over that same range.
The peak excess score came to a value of 13.4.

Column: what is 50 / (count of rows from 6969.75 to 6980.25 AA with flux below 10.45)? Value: 16.7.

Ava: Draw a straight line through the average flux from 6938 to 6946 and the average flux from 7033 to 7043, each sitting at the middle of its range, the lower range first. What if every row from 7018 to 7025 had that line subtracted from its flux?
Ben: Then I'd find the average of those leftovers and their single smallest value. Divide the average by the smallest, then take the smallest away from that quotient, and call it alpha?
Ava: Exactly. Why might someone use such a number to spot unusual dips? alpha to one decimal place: 0.0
